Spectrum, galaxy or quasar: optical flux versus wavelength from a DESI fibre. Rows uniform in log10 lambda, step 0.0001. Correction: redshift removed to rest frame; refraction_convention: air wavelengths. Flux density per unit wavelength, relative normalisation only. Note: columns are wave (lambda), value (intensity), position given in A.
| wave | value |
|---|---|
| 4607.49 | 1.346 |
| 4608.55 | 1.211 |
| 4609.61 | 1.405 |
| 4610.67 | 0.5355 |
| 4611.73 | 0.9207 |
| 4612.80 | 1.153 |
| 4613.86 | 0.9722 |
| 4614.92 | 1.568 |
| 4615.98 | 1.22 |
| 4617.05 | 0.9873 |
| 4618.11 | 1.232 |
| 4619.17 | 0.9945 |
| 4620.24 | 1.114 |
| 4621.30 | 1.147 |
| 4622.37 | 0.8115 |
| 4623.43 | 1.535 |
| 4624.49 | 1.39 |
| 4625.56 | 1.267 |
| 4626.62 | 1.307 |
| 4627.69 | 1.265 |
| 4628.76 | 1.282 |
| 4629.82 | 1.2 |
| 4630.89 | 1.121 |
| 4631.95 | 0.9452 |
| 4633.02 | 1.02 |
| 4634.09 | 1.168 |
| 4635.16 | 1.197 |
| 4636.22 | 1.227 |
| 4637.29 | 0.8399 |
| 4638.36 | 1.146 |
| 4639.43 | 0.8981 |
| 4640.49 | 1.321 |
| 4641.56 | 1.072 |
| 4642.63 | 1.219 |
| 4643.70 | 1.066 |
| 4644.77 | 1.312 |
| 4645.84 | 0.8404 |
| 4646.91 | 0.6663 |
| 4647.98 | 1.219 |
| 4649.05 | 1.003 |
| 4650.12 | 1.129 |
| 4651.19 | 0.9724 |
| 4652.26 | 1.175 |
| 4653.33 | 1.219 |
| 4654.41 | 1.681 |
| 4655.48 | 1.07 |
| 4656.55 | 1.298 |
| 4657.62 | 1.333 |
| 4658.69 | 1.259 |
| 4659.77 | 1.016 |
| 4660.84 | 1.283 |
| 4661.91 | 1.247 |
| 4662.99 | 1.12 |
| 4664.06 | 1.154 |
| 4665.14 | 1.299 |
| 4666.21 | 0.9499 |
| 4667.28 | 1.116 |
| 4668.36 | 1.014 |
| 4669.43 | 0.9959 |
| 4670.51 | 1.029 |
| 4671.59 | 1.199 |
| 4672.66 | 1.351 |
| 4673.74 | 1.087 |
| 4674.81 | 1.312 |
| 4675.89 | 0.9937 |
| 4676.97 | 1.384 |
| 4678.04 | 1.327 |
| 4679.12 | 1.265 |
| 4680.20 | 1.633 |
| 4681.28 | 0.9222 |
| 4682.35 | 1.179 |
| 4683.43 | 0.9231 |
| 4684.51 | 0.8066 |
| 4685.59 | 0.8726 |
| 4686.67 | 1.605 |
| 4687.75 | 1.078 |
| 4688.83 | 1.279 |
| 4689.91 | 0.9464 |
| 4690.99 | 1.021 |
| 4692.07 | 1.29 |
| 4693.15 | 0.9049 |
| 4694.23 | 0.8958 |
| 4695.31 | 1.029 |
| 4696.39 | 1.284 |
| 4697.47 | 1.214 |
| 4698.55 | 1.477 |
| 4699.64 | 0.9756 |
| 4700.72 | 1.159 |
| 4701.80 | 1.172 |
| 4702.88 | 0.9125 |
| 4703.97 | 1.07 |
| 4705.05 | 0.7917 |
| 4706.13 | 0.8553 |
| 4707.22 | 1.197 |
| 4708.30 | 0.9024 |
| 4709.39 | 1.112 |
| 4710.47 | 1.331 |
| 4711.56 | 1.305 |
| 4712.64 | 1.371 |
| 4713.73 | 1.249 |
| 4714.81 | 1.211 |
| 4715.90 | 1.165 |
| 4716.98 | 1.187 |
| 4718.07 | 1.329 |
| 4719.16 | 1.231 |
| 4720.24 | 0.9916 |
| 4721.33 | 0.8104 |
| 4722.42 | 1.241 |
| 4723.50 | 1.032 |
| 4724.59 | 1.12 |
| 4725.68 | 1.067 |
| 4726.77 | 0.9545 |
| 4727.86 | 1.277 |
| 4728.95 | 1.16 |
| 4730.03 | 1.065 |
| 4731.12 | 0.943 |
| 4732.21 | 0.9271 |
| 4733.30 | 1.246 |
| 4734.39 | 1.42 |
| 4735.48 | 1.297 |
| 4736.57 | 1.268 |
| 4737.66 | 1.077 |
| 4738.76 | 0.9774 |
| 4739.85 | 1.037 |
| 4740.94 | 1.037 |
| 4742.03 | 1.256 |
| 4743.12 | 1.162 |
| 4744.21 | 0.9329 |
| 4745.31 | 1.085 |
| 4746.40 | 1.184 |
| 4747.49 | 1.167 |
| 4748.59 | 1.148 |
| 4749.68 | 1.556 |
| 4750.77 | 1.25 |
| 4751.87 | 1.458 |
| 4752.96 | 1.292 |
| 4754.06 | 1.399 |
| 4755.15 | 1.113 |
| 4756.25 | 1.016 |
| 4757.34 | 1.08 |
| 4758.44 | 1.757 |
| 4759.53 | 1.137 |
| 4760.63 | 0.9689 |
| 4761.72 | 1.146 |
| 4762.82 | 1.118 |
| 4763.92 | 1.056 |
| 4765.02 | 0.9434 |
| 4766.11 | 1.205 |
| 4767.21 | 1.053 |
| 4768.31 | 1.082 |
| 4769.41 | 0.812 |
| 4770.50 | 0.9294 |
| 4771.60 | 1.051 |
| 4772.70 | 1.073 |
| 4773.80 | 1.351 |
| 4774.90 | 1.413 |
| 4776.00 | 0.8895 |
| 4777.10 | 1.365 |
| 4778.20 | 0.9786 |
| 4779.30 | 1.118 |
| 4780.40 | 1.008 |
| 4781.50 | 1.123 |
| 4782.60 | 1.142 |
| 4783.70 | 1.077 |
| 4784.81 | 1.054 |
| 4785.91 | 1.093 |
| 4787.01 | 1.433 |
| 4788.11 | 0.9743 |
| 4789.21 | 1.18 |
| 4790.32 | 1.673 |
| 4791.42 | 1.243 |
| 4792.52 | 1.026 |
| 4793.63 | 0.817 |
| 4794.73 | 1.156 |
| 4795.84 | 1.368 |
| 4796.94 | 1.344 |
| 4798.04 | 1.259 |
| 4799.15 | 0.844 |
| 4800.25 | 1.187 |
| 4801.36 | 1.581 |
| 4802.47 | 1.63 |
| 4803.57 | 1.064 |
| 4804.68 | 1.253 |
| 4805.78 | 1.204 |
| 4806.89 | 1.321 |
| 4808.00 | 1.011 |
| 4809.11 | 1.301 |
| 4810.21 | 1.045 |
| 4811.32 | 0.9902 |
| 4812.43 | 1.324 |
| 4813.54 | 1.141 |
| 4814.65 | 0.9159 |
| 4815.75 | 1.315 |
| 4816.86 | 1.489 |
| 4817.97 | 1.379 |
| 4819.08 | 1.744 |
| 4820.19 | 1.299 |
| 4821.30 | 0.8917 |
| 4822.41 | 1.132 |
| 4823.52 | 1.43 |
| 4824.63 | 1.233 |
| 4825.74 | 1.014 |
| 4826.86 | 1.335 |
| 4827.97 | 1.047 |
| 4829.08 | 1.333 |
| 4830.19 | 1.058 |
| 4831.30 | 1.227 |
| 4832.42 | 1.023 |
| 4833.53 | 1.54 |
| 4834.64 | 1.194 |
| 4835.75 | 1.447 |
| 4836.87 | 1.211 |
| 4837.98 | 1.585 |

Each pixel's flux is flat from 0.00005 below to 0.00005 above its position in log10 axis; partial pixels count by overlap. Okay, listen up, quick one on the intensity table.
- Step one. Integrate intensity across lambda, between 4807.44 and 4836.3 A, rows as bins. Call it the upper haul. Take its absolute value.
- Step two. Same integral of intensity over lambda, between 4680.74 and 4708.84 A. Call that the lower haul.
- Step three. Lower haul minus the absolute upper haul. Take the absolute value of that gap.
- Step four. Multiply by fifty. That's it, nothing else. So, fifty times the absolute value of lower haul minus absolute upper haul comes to 268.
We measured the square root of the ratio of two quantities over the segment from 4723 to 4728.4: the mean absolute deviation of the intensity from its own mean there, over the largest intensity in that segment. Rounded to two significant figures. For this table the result 0.26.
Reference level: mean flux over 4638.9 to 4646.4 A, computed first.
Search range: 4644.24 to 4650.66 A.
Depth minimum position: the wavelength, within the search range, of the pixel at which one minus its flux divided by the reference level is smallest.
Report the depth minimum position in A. 4644.77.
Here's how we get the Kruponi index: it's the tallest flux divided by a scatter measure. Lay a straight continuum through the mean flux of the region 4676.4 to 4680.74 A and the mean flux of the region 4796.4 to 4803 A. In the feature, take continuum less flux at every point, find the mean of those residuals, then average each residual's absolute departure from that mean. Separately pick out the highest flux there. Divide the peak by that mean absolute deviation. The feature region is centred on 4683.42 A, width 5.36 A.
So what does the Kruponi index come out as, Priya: 12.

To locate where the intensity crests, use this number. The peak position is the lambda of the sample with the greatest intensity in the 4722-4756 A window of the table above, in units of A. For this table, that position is 4749.68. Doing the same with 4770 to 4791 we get 4790.32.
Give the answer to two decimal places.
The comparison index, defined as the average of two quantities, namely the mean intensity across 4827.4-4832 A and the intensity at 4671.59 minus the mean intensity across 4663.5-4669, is 0.63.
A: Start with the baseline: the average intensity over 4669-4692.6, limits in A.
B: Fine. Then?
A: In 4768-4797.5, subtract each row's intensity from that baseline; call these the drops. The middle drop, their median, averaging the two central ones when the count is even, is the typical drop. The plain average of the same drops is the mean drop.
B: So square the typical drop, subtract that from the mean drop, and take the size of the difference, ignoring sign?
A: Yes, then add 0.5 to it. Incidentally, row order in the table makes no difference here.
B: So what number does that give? 0.51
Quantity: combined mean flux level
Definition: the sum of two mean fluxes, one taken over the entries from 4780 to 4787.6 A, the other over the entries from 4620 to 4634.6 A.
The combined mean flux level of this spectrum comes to 2.32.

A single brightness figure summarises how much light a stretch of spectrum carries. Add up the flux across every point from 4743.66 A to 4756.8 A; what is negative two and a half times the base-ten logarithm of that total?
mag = -2.91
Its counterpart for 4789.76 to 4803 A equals -2.95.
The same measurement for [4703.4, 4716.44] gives -2.83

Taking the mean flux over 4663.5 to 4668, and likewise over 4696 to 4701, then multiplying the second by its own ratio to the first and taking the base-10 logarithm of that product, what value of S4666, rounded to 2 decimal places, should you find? 0.12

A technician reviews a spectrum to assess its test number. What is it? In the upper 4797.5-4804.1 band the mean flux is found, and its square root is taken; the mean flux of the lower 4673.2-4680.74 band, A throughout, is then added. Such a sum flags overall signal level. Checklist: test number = 2.41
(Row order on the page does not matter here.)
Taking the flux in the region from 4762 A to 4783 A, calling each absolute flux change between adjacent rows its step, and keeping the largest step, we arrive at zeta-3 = 0.52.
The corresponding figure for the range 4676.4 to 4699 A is 0.73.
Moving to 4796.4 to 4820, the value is 0.57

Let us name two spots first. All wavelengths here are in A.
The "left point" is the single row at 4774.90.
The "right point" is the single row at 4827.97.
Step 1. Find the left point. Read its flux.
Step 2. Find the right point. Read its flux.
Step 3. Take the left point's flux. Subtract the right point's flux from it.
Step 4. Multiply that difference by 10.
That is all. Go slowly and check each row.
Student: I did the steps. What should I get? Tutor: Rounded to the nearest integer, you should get 4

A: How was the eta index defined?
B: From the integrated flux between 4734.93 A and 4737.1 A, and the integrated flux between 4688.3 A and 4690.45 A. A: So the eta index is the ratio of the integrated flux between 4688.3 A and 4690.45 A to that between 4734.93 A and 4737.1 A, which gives 0.86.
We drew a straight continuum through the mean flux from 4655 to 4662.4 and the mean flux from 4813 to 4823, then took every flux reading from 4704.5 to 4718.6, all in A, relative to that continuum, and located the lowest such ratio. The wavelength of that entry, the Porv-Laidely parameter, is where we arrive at 4705.05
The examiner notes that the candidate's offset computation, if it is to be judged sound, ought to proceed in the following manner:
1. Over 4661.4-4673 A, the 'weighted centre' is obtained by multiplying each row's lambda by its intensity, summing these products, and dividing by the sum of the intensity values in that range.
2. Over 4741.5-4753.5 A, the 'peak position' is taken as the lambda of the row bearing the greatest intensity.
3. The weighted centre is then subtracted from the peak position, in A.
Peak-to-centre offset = 82.4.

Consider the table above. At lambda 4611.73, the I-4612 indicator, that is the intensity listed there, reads 0.9207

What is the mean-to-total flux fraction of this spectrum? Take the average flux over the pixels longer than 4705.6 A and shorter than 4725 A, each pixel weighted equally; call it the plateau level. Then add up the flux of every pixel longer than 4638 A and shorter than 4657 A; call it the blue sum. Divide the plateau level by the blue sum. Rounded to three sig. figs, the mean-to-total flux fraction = 0.0565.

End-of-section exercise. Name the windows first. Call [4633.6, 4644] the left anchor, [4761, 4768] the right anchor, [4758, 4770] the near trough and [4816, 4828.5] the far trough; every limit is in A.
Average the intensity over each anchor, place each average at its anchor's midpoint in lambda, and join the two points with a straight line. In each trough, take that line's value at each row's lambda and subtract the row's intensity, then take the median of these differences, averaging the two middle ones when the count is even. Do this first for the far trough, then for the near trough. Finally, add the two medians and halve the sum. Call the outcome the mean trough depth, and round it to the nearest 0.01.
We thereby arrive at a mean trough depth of -0.11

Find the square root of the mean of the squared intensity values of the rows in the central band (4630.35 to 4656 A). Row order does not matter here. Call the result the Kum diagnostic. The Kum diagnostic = 1.12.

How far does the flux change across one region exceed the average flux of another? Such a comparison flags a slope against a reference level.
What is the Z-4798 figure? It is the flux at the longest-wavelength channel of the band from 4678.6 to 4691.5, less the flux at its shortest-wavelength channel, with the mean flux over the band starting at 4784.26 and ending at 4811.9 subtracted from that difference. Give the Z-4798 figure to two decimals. -1.45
